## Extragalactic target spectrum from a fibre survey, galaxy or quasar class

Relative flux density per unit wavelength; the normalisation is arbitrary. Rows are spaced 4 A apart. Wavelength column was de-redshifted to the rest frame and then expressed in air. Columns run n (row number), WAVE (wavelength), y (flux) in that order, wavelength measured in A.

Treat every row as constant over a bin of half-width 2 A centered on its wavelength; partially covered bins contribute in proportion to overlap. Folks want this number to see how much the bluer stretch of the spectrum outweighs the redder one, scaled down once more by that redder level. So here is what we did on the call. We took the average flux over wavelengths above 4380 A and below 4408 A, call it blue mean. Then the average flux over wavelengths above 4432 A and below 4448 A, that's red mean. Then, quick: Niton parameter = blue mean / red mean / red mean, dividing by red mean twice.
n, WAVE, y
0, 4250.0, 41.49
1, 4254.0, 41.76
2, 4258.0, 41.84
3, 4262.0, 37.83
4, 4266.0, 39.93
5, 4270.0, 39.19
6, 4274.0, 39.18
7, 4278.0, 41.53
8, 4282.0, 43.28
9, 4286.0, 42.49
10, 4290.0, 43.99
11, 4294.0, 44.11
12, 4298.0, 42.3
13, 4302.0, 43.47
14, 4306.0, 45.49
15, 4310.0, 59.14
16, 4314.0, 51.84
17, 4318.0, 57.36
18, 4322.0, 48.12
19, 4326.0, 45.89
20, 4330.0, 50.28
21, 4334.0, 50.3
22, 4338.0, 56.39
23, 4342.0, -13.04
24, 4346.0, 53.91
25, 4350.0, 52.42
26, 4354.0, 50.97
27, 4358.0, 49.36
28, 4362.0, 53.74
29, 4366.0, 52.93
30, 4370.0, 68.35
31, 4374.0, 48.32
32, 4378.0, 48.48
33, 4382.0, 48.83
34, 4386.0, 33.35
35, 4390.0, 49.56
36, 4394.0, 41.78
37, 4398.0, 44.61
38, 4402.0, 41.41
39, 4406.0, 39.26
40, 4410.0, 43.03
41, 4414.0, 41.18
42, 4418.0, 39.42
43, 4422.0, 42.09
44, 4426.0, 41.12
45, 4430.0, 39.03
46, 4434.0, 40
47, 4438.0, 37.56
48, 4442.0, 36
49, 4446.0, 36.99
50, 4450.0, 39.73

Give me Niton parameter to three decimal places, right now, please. 0.030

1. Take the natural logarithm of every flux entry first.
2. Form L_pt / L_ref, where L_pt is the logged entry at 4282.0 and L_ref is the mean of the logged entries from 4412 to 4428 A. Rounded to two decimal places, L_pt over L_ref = 1.01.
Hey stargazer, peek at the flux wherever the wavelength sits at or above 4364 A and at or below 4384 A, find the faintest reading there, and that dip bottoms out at 48.32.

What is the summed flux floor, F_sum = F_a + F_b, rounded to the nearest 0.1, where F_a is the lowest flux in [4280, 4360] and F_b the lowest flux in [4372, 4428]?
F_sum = 20.3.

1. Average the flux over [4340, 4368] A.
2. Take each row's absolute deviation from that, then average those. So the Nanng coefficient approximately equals 16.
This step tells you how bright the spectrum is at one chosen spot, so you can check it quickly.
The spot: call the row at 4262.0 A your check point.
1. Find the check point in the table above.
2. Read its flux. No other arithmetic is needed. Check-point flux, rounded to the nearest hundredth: 37.83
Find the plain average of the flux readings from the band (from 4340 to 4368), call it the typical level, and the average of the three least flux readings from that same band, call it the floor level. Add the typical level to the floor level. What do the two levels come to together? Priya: 72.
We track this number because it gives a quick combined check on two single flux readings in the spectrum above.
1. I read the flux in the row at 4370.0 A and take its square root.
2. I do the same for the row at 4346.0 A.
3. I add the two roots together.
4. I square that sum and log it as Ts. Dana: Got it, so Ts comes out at 244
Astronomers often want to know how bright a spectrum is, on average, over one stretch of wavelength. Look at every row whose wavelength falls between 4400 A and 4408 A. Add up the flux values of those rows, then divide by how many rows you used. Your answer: 40.3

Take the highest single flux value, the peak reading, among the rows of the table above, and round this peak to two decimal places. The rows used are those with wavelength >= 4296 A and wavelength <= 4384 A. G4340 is 68.35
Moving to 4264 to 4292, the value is 43.99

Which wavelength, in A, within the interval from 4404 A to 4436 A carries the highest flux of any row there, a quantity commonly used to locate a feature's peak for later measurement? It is 4410.0 A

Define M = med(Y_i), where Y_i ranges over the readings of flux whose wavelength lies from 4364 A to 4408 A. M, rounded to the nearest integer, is 48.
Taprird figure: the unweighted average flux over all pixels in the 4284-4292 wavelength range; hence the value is 43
